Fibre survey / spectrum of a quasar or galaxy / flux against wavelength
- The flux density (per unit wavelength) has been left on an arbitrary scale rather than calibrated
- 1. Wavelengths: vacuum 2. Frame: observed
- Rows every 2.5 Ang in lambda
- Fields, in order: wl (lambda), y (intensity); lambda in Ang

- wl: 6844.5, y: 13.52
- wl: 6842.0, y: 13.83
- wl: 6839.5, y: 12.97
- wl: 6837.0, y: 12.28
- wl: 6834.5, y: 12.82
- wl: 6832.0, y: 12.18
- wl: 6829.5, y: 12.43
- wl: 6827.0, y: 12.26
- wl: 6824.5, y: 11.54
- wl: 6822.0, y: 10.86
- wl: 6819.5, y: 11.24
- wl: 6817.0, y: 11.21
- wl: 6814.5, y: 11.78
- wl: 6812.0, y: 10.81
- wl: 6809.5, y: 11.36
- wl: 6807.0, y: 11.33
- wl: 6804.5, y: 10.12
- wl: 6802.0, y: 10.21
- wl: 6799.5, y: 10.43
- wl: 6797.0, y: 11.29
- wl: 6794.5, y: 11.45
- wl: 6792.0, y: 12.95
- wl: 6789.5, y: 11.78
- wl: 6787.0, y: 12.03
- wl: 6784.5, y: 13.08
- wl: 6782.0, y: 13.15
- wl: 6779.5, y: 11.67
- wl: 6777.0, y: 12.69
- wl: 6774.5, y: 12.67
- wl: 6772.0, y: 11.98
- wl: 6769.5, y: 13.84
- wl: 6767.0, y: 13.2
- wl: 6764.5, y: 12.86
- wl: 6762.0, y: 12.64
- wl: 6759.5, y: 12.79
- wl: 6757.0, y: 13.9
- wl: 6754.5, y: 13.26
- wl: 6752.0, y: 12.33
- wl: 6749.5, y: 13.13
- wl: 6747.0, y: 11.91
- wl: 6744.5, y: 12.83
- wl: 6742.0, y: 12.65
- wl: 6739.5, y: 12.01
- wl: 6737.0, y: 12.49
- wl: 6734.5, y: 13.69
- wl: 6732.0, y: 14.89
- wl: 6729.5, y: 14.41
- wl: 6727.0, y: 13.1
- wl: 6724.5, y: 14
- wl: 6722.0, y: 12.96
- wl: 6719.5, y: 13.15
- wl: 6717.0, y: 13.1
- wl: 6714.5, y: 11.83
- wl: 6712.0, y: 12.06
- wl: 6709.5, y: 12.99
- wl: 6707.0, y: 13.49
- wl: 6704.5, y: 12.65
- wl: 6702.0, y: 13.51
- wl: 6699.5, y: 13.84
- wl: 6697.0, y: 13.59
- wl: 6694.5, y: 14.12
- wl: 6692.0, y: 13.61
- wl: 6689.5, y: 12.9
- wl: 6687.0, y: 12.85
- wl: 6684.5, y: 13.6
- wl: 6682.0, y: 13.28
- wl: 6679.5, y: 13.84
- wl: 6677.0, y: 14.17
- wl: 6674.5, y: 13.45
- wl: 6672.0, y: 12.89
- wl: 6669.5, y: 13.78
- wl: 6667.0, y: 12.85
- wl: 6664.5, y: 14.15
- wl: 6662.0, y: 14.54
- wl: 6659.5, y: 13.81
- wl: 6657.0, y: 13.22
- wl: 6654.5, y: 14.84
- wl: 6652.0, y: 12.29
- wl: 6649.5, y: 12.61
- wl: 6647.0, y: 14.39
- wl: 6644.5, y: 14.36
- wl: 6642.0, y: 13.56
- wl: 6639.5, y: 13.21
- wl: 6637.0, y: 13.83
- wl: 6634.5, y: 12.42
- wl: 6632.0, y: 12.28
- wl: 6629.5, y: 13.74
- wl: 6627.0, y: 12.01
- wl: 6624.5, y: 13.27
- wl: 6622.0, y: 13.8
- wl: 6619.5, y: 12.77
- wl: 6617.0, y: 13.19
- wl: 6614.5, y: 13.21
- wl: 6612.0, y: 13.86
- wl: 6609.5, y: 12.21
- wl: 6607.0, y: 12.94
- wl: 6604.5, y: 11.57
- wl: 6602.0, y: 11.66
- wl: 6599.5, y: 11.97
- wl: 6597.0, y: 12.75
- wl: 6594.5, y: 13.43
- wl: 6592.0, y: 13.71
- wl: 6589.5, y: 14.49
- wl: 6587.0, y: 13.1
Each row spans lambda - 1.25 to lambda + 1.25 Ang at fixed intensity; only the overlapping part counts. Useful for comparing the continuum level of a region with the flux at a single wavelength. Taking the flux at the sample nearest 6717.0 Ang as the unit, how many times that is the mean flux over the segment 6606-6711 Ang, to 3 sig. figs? 1.02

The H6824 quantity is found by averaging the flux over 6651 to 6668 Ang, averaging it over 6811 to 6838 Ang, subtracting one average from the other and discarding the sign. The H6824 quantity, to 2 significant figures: 1.9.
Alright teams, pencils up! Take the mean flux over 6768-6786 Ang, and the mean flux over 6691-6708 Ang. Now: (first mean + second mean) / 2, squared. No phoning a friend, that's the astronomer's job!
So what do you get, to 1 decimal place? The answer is 172.5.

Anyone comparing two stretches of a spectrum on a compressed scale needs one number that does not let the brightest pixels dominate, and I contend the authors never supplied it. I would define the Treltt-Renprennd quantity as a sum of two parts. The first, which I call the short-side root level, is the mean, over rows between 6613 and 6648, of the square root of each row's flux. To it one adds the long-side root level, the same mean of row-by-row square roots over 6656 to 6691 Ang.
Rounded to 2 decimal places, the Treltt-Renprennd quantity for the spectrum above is 7.32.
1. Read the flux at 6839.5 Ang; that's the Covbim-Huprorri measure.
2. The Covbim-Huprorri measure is 12.97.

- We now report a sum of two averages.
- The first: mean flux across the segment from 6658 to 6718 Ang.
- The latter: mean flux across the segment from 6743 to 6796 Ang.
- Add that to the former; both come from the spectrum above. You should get 26.0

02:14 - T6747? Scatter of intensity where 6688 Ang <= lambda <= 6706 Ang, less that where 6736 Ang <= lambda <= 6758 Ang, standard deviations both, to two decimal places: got -0.12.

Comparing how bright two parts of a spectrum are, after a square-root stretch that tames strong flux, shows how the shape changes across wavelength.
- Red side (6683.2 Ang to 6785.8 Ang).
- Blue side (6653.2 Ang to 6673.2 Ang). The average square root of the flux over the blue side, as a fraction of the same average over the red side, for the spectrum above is 1.03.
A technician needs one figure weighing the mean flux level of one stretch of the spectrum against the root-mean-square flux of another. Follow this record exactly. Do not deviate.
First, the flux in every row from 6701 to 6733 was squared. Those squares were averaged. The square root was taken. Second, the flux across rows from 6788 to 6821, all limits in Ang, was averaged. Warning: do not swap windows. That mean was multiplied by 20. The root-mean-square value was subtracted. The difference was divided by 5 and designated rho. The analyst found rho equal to 42.3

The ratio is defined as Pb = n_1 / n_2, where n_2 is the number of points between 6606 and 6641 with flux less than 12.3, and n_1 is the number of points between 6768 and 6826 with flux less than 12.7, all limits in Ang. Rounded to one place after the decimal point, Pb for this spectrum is 6.3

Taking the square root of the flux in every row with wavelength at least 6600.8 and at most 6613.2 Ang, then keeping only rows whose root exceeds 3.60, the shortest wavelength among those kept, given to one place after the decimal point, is 6612.0 Ang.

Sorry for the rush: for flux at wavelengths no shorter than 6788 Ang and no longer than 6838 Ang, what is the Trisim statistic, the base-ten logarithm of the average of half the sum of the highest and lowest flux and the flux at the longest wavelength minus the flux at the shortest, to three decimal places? 0.779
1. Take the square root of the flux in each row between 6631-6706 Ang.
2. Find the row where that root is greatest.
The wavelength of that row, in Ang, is 6654.5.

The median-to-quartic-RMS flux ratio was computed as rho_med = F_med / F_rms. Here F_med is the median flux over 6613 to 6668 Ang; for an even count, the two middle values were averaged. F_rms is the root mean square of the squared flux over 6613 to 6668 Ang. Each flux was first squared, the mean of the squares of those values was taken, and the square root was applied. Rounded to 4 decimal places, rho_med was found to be 0.0732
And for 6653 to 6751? 0.0739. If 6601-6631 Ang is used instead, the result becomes 0.0782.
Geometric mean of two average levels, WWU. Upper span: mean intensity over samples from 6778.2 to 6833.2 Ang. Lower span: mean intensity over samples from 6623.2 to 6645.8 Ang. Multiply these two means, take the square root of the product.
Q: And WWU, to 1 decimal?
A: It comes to 12.4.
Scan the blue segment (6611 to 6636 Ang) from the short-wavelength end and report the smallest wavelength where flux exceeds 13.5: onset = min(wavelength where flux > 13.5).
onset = 6612.0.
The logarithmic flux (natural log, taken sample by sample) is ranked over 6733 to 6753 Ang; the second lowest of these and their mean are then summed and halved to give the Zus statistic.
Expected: 2.51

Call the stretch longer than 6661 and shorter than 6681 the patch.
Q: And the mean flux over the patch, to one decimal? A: 13.7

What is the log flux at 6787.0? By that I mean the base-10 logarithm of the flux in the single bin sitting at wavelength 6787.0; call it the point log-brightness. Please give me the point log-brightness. 1.08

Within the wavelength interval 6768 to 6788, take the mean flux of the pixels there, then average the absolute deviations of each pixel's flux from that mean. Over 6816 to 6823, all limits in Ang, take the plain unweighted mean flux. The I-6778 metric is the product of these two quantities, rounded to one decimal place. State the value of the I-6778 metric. 6.2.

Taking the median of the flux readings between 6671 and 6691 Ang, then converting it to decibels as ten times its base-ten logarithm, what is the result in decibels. 11.3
